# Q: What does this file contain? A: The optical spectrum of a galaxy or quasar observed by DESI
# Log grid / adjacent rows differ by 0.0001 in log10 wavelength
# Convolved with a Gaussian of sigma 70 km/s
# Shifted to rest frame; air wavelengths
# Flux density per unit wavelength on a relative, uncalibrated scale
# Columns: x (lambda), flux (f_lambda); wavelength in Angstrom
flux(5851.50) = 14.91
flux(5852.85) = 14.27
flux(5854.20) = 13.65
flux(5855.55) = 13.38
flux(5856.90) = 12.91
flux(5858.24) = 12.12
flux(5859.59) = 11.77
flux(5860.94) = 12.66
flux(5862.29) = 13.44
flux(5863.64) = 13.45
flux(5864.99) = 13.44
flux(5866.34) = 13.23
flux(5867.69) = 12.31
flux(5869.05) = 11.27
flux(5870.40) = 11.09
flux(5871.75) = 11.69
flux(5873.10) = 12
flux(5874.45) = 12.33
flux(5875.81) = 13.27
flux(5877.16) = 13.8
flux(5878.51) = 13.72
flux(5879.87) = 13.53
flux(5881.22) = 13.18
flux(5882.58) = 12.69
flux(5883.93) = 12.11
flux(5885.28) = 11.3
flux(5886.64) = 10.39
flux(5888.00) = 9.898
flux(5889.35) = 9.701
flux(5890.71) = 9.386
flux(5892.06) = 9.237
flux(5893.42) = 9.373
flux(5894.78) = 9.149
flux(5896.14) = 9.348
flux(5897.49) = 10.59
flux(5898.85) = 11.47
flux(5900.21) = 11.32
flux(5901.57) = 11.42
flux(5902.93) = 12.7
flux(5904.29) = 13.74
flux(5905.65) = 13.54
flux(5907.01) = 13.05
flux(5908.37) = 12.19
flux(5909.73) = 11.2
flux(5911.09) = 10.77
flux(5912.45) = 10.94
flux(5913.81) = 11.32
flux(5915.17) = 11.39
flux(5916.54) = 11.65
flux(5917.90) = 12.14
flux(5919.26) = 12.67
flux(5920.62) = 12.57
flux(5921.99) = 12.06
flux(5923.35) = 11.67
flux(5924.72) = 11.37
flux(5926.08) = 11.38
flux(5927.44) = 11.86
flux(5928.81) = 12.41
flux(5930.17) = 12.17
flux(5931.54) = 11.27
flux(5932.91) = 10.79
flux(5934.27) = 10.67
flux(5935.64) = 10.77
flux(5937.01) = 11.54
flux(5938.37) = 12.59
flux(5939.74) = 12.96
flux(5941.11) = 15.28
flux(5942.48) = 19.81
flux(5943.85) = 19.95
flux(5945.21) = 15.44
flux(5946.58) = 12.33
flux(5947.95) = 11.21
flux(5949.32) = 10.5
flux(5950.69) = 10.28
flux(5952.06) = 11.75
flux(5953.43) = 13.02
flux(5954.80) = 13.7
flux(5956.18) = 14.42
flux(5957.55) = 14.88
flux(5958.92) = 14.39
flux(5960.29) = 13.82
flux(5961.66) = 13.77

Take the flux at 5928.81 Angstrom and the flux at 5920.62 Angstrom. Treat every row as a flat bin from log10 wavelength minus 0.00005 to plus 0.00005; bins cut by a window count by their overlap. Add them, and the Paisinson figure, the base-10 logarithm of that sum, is 1.40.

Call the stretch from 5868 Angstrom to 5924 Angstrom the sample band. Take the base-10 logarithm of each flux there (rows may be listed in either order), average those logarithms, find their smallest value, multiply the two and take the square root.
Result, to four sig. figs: 1.011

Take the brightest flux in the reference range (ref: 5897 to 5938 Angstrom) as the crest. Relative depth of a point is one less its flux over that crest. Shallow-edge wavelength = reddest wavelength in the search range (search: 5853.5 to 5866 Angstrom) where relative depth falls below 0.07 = 5864.99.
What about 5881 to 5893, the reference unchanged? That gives 5881.22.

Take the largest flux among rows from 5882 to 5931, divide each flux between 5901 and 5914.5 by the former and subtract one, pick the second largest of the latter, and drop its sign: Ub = 0.015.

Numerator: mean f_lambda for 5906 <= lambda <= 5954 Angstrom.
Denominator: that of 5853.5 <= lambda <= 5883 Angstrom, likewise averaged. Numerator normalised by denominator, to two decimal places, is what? 0.97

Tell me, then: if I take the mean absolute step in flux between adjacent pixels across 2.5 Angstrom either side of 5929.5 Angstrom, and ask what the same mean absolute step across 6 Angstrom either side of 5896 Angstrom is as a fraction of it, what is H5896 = 0.7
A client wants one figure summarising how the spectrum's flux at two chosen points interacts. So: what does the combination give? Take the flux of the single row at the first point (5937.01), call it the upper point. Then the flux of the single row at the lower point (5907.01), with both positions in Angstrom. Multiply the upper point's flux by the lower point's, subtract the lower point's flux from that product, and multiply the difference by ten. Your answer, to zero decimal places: 1375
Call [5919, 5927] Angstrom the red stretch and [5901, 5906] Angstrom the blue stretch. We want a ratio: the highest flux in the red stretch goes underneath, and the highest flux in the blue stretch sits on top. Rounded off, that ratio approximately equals 1.08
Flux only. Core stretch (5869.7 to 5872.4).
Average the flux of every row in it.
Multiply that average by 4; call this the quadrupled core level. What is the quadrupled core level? 46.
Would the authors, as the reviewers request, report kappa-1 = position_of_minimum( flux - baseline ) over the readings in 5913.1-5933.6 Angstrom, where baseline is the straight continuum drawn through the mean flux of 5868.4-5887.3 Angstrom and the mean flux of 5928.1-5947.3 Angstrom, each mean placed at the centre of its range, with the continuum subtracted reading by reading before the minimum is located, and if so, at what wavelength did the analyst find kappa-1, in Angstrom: 5932.91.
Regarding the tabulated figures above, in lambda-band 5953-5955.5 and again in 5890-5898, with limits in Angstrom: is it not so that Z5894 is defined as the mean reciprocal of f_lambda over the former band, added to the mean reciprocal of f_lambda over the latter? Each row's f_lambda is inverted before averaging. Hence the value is 0.180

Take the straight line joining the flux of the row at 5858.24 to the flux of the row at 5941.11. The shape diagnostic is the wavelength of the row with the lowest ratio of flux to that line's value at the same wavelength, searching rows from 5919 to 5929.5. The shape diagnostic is 5926.08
